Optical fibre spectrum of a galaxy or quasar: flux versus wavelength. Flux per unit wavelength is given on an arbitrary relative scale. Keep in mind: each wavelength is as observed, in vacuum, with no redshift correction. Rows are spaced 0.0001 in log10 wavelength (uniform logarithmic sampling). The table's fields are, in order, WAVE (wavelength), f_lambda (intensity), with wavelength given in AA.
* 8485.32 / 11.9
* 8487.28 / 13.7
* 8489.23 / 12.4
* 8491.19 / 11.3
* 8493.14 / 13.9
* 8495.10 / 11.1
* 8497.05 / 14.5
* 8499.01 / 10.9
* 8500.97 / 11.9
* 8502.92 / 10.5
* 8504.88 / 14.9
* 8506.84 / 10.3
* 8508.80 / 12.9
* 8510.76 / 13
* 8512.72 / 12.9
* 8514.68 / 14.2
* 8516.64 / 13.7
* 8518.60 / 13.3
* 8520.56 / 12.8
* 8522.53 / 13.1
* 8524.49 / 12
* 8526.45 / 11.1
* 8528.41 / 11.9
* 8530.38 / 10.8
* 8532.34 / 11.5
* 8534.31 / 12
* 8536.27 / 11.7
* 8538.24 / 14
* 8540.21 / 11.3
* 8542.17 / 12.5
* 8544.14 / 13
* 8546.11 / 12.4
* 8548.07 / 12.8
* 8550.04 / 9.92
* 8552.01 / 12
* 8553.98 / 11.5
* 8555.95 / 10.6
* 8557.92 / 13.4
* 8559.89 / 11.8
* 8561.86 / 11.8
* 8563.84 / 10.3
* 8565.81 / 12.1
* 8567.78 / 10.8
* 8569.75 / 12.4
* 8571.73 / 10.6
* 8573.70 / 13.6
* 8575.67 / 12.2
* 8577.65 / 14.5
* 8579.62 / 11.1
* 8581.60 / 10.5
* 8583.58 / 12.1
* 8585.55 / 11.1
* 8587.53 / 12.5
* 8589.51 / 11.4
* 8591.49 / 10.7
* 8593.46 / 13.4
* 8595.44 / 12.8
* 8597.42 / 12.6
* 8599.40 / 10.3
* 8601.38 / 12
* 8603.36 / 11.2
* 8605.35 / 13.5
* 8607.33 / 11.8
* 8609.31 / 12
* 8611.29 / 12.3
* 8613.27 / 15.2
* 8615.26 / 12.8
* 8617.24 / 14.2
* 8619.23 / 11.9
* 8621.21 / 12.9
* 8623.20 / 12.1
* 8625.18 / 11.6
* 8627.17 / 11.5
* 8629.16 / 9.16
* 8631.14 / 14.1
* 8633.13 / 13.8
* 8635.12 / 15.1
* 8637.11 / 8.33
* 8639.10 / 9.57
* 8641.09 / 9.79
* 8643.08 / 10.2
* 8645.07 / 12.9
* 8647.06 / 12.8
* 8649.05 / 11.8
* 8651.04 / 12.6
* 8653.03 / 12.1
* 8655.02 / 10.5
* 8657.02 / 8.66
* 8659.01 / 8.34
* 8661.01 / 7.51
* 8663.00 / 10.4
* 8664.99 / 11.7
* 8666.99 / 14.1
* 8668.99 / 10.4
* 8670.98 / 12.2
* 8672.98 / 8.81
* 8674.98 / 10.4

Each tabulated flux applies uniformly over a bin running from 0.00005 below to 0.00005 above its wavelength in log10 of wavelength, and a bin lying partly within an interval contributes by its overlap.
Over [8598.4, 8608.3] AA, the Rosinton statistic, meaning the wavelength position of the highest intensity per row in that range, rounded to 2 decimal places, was 8605.35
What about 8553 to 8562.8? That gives 8557.92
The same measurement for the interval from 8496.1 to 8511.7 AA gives 8504.88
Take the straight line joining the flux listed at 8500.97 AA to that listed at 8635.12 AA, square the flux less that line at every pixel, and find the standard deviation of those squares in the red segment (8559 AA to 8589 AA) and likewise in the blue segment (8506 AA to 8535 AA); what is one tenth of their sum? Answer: 0.5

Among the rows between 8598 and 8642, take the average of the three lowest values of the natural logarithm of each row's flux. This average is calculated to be 2.20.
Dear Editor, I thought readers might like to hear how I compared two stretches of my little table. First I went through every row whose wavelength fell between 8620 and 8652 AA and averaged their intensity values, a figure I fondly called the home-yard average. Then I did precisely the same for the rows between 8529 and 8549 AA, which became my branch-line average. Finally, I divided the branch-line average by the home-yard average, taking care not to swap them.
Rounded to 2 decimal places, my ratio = 1.04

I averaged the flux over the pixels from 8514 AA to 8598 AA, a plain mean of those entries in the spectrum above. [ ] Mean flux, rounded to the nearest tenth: 12.1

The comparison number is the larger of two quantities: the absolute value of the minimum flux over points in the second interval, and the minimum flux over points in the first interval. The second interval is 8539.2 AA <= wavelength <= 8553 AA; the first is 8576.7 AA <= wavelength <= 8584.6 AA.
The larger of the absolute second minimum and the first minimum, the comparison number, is 10.5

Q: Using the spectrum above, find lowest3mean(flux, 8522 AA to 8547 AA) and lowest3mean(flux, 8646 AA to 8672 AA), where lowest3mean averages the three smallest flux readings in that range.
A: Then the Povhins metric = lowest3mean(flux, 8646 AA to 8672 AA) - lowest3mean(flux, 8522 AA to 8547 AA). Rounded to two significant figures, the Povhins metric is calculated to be -2.9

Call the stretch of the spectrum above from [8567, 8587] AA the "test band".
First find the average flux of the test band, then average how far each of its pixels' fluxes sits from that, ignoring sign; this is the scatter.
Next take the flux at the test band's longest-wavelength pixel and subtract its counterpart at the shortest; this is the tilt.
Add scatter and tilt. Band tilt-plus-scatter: 1.4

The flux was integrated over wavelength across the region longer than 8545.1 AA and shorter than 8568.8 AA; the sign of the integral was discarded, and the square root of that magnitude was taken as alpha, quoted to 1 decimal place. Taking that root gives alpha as 16.6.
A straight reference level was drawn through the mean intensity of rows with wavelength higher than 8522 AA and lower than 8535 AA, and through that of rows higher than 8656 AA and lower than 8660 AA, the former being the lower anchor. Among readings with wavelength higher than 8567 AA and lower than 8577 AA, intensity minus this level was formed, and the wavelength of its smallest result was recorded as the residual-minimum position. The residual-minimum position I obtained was 8571.73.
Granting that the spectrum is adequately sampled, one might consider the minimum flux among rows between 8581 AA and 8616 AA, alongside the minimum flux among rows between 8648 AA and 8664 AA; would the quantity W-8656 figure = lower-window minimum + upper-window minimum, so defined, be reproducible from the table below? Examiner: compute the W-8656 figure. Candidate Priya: 17.81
